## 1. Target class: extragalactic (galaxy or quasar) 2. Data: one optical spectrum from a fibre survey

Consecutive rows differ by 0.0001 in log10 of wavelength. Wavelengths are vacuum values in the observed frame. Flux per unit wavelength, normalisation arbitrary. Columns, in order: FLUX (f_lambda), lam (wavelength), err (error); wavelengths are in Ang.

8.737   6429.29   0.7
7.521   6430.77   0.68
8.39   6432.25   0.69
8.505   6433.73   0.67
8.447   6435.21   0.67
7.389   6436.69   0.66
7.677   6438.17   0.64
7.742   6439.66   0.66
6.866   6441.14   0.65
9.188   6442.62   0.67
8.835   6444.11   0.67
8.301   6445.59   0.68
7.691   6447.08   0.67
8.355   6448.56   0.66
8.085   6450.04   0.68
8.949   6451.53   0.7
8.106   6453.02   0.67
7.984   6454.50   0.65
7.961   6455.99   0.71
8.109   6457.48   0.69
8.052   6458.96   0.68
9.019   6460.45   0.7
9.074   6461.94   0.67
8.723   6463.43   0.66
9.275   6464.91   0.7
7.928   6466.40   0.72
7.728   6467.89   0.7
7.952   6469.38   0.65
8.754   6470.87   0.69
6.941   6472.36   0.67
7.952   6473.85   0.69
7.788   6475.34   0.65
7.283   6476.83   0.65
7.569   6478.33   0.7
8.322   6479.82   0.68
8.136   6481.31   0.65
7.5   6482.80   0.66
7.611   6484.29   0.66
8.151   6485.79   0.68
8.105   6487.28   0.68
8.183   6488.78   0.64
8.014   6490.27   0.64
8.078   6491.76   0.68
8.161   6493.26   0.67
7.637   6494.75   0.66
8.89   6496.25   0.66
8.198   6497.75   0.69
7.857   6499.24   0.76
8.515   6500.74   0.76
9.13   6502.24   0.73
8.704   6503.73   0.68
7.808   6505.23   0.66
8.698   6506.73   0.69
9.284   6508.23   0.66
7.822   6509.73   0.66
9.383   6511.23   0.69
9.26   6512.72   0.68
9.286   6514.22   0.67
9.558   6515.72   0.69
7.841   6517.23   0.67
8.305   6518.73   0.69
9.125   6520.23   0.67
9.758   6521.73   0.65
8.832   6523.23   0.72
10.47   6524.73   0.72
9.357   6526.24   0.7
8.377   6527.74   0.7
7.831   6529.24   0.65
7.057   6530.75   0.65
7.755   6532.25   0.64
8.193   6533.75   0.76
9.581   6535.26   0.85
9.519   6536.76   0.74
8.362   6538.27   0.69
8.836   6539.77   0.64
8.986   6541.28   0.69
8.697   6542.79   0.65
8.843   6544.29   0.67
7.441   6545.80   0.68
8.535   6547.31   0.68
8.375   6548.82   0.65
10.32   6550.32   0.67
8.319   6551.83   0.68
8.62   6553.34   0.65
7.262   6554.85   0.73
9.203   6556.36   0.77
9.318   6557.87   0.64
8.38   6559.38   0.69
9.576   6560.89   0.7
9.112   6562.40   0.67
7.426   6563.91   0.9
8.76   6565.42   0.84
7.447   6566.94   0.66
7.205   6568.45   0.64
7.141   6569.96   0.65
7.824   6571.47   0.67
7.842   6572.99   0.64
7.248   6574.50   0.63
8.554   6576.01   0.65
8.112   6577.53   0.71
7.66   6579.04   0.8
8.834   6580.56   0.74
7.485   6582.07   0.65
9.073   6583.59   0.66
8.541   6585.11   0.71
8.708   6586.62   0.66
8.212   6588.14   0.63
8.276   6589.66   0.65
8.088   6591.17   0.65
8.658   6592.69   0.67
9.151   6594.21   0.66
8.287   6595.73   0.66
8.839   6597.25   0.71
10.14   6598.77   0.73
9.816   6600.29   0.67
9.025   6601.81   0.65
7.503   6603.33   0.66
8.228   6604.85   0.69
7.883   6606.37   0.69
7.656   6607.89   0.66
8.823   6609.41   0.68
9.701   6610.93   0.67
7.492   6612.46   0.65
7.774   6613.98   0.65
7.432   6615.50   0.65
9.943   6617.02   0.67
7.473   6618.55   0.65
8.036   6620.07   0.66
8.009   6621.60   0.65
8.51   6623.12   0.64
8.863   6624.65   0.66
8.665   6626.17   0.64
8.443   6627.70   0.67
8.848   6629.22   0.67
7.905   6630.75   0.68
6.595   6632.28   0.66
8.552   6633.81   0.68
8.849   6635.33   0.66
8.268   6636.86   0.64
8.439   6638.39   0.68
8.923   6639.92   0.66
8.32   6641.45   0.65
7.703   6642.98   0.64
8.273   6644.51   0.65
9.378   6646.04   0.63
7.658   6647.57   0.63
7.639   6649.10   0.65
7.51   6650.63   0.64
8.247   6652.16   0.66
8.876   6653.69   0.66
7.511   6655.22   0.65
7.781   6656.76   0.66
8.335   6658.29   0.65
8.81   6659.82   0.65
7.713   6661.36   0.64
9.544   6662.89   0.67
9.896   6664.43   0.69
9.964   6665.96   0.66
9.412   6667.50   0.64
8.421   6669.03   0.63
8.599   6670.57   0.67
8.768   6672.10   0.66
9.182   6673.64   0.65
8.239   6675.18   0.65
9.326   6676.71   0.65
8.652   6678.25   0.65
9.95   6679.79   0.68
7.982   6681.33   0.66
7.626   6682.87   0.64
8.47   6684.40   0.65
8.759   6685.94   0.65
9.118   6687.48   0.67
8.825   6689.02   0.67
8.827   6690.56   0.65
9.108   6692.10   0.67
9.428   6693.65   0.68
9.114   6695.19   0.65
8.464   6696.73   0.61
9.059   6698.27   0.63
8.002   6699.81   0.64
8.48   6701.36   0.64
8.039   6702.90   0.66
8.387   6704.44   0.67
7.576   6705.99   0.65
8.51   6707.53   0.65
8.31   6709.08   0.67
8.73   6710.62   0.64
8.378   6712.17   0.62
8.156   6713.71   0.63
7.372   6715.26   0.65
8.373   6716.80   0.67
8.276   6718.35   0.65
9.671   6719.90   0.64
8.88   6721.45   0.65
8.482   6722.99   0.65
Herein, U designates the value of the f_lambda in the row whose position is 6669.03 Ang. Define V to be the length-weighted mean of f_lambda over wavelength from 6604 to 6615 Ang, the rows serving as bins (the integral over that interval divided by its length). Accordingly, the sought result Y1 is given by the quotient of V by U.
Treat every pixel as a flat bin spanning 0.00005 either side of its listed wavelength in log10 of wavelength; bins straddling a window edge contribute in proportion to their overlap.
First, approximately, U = 8.421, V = 8.20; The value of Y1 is 0.97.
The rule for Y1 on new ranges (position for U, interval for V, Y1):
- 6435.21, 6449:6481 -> 0.97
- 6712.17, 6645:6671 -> 1.02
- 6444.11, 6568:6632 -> 0.94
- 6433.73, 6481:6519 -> 0.99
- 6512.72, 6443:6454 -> 0.90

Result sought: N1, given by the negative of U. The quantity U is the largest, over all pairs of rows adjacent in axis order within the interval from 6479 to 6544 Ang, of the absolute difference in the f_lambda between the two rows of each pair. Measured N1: -1.72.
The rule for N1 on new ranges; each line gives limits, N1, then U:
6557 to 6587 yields -1.69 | 1.69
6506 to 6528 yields -1.72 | 1.72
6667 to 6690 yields -1.97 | 1.97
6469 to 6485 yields -1.81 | 1.81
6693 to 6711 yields -1.06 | 1.06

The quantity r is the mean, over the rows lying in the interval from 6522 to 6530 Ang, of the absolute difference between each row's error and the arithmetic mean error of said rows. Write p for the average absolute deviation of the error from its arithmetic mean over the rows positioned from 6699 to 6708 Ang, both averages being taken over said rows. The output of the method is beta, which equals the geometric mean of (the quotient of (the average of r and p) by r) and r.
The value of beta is 0.12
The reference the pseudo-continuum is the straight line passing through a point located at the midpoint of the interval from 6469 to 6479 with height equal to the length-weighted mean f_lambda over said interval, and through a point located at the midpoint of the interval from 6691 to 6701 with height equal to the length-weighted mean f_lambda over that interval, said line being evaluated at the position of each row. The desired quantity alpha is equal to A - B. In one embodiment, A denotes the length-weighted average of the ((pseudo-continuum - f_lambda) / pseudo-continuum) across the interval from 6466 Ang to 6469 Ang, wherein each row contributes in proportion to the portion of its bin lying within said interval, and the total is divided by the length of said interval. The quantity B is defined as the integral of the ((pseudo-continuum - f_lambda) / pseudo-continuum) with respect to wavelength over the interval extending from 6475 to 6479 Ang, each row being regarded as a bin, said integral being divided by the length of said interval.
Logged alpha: -0.05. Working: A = -0.02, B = 0.03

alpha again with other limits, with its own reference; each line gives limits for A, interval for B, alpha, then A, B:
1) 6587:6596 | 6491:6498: 0.03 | -0.02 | -0.04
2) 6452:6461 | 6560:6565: -0.01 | -0.07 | -0.06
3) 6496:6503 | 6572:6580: -0.12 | -0.08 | 0.04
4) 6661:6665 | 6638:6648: -0.07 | -0.05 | 0.02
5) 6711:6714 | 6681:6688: 0.02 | 0.06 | 0.04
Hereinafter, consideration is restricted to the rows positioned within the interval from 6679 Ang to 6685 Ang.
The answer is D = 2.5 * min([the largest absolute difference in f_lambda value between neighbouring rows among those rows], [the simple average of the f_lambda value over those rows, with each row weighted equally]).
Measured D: 4.9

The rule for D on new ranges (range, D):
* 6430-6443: 5.8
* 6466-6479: 4.5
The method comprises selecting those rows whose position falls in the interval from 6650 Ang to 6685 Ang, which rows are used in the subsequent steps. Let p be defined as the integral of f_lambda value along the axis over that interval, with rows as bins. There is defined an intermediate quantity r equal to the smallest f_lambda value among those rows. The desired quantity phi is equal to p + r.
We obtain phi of 310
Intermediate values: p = 303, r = 7.51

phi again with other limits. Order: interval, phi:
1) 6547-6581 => 289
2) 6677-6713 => 317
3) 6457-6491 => 282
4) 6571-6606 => 303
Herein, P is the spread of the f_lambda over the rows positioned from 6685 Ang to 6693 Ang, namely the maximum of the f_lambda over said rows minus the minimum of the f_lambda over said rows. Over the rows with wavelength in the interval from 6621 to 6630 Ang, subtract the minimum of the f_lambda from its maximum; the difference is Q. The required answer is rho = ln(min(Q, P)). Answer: -1.0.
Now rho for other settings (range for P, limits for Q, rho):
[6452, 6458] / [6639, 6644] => -1.9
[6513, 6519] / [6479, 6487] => -0.2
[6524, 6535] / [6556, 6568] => 0.8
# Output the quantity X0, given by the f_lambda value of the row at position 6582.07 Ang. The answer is 7.485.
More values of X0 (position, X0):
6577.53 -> 8.112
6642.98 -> 7.703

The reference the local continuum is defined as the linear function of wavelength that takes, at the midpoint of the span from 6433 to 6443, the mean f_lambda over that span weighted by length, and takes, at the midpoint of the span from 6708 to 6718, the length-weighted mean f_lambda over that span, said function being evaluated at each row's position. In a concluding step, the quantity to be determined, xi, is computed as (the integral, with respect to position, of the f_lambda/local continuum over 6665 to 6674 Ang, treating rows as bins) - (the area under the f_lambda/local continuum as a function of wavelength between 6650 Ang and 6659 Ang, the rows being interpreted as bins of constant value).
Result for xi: 1.1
